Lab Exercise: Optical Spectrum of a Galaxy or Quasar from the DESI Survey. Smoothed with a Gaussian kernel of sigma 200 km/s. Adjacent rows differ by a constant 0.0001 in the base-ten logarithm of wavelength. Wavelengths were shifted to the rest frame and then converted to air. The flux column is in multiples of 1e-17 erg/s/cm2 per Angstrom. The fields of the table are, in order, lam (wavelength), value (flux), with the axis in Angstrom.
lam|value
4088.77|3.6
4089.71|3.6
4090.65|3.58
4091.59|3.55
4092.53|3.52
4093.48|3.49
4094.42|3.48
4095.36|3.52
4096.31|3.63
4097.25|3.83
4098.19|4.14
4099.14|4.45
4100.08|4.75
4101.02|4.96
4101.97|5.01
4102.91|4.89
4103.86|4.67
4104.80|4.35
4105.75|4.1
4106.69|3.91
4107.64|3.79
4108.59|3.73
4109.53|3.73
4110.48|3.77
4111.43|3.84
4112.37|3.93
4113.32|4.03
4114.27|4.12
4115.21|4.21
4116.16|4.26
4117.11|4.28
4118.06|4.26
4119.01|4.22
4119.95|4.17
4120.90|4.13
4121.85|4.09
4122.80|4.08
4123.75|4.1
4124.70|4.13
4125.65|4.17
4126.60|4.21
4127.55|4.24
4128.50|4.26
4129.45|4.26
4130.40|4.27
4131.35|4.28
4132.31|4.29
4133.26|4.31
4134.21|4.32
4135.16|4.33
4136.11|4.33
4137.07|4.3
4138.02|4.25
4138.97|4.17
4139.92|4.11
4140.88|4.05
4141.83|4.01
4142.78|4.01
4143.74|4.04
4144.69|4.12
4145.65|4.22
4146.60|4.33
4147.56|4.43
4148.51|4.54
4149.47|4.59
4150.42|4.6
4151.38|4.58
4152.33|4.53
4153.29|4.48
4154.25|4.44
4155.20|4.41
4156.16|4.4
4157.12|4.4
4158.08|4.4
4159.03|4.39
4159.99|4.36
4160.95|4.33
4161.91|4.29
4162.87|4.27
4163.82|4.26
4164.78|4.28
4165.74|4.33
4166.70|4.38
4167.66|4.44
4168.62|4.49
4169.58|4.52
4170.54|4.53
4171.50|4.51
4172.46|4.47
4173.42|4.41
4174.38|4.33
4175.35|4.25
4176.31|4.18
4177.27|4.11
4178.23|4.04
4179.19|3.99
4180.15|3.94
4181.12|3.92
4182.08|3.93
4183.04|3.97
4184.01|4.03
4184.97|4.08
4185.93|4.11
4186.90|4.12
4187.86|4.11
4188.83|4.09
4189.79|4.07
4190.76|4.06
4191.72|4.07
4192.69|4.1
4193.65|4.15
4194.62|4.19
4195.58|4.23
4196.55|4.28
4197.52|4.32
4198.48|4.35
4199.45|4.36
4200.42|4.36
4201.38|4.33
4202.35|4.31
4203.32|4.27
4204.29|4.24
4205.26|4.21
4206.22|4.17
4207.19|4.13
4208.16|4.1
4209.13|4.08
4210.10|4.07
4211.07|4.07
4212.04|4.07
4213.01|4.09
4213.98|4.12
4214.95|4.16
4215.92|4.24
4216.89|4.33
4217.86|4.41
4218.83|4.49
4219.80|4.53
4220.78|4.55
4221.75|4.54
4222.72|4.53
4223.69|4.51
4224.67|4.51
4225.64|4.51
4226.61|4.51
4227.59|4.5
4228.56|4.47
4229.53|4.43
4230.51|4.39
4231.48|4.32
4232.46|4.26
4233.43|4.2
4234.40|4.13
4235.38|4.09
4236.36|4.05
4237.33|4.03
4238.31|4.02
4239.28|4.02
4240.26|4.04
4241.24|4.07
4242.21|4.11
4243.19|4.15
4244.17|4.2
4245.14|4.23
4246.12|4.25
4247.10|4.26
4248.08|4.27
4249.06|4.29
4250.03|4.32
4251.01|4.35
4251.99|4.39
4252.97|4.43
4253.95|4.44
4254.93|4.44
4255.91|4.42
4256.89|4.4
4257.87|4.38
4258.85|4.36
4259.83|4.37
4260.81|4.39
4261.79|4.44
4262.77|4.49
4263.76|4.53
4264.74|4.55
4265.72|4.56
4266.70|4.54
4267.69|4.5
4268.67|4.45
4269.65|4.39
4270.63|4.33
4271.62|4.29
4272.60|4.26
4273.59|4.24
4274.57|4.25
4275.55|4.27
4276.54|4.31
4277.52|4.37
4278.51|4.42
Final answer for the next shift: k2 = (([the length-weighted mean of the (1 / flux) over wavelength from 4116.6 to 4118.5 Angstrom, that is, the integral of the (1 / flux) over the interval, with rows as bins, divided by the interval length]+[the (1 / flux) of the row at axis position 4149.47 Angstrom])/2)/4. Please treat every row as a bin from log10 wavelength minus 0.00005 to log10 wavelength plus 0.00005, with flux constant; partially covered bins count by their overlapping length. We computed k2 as 0.056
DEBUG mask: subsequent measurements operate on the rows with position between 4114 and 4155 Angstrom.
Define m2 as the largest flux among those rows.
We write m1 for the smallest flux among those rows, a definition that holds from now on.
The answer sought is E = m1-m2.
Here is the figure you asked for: -0.59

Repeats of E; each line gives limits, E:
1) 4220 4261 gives -0.53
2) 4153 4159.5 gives -0.09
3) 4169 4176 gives -0.28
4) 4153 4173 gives -0.27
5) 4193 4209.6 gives -0.28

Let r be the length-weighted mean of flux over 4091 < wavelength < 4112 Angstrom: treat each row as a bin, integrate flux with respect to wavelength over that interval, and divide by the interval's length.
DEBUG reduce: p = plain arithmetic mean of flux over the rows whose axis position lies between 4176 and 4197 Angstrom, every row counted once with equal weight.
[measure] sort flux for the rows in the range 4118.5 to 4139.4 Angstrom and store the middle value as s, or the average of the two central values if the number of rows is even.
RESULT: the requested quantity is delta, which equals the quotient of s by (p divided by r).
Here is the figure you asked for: 4.21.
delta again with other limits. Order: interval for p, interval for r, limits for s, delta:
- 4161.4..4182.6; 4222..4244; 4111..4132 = 4.19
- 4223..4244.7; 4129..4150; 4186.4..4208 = 4.20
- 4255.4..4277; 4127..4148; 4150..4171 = 4.23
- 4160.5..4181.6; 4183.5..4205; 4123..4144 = 4.15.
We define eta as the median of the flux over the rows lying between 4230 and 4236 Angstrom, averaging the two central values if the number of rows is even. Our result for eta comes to 4.23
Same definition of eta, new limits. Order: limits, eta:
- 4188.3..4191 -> 4.07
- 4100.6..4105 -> 4.89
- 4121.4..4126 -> 4.10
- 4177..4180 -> 4.04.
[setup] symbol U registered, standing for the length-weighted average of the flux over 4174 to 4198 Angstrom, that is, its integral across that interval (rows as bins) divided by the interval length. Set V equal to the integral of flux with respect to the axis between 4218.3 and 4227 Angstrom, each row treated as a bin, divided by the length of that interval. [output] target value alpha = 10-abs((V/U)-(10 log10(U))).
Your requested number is 5.0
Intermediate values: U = 4.11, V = 4.5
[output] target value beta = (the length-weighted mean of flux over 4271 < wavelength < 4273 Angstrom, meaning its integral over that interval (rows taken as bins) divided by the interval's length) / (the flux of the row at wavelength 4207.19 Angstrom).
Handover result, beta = 1.03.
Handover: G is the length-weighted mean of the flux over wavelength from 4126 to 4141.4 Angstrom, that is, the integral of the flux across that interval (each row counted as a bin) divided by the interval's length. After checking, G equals 4.2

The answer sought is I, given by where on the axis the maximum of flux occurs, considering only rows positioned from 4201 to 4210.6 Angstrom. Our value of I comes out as 4201.38 Angstrom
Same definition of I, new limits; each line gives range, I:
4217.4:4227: 4220.78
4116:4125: 4117.11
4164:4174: 4170.54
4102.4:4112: 4102.91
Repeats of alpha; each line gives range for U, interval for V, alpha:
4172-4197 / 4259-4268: 4.9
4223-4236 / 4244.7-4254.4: 4.6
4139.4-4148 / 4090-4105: 4.8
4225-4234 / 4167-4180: 4.5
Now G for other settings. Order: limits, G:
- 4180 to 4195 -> 4.1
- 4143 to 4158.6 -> 4.4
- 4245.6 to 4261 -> 4.4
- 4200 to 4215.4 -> 4.2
